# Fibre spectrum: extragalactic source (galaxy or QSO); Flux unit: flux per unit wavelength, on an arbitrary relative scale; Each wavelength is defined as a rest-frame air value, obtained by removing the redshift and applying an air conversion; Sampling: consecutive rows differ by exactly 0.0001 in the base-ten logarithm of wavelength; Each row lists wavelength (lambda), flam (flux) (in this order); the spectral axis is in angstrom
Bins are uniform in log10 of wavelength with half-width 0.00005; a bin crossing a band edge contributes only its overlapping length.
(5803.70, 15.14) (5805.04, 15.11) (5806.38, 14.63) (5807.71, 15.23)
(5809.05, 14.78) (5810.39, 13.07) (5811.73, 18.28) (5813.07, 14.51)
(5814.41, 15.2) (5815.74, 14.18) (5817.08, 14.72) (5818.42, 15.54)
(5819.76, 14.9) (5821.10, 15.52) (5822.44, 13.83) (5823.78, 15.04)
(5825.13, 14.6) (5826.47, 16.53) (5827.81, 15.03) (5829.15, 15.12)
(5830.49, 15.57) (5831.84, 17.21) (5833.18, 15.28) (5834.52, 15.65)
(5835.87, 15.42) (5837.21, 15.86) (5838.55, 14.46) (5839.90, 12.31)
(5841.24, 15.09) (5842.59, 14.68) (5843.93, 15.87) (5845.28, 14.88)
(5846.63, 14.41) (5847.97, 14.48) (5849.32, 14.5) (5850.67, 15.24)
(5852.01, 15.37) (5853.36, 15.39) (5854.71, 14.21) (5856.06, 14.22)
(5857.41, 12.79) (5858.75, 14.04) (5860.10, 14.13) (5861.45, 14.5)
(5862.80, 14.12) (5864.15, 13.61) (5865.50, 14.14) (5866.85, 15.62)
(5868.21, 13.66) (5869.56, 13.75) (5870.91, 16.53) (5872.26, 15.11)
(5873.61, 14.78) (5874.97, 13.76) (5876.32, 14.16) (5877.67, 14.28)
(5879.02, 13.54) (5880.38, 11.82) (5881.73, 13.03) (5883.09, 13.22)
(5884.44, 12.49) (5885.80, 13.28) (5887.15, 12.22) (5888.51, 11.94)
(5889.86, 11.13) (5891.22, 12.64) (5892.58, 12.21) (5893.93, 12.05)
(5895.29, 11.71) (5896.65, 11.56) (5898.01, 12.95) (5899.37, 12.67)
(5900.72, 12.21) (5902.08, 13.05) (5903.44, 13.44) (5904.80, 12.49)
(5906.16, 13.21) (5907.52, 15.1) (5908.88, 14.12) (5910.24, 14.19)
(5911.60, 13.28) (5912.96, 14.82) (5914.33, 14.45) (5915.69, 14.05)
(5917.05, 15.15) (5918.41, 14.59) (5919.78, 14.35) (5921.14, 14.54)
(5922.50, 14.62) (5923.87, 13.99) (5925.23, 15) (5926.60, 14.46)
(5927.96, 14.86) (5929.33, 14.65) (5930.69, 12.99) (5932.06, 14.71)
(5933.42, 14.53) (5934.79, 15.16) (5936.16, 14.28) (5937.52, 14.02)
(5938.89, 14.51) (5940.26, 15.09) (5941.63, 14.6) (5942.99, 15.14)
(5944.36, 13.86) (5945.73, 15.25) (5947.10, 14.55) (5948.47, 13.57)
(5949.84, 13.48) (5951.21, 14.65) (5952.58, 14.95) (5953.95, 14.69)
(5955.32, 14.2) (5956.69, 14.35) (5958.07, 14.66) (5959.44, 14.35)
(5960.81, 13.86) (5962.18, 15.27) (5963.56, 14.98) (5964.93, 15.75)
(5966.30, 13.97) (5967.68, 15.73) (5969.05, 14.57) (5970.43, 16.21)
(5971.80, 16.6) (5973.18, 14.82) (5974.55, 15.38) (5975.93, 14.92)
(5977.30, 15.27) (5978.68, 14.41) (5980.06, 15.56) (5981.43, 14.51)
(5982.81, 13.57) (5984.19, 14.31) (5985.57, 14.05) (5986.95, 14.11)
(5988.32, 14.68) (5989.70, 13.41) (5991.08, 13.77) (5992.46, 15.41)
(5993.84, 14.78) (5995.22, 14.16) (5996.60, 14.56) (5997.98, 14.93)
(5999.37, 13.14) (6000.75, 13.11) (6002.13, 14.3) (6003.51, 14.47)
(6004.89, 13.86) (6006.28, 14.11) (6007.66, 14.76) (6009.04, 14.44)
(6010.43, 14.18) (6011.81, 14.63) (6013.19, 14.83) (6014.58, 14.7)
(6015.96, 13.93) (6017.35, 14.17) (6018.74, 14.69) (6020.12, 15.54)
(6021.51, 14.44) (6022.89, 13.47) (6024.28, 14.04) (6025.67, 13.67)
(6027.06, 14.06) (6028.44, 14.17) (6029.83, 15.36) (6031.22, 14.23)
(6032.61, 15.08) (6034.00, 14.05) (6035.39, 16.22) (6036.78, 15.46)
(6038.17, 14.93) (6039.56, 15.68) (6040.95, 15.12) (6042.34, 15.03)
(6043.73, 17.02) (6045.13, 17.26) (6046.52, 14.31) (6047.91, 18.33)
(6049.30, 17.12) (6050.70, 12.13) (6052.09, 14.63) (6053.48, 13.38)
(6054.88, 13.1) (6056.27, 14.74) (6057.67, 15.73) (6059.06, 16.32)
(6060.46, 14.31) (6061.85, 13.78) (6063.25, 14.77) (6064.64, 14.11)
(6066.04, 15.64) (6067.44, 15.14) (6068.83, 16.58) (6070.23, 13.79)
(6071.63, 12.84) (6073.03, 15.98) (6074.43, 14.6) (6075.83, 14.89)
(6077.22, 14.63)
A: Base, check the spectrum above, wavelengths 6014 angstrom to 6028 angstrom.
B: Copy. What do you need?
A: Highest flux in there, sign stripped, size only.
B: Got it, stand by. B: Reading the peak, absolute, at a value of 15.5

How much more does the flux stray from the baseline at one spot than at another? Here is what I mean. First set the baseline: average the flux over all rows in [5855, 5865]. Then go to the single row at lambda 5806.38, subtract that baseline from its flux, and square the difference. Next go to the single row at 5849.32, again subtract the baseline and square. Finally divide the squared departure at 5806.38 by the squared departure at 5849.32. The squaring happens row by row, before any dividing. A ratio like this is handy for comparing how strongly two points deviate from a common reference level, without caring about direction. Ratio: 1.5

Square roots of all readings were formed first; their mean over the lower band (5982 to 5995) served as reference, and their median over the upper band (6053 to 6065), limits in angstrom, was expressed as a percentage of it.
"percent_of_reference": 100.3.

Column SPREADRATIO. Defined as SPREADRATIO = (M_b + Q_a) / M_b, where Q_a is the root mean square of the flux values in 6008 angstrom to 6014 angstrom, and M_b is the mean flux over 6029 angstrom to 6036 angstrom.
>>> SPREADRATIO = 1.97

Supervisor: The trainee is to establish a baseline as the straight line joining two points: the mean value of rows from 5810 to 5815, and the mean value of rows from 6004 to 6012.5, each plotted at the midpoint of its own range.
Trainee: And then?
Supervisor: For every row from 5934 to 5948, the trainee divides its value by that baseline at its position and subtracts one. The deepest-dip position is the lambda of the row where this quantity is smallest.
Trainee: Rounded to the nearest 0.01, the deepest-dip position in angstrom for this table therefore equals 5944.36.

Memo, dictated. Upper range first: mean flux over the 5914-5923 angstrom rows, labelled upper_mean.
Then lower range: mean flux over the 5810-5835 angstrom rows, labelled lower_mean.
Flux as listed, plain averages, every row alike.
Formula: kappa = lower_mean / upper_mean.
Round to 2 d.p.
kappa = 1.05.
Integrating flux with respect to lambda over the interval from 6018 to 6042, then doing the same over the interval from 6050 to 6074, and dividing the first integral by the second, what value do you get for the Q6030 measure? 1.01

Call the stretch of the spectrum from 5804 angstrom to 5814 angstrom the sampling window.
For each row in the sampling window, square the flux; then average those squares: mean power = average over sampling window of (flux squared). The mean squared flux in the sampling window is 230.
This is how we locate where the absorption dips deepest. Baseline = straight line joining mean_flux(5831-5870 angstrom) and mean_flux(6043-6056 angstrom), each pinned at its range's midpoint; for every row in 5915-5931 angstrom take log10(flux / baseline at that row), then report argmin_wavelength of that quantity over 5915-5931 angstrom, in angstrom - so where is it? 5930.69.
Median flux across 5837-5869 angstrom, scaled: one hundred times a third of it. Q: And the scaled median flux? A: 482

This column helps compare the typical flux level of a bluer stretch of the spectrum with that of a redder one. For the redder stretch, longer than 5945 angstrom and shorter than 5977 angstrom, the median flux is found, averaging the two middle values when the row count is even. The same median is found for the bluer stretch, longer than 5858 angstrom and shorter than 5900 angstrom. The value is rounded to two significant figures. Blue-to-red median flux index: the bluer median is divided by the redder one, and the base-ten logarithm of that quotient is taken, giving -0.035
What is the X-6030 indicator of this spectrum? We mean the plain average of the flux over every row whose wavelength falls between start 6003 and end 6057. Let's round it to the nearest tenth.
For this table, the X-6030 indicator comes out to 14.8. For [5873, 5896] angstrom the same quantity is 12.8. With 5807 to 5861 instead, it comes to 14.9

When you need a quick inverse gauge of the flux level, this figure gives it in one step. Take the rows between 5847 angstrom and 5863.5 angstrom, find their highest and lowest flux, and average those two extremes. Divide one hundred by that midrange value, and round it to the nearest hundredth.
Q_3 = 7.10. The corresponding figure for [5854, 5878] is 6.82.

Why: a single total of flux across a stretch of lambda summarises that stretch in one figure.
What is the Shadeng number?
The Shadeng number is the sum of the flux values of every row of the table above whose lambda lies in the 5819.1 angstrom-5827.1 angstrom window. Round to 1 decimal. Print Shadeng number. 90.4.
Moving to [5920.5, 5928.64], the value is 87.5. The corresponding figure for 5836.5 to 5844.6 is 88.3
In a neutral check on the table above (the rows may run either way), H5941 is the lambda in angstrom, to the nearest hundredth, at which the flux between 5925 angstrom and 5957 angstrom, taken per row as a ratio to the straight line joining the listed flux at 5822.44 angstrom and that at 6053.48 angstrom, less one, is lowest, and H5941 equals 5930.69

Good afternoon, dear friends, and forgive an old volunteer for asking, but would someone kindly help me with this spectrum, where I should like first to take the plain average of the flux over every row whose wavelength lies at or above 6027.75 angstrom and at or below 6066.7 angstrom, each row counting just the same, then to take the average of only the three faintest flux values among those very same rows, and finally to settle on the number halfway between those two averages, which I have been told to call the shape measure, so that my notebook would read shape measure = 13.97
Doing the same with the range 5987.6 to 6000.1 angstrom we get 13.88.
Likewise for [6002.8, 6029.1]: 14.00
